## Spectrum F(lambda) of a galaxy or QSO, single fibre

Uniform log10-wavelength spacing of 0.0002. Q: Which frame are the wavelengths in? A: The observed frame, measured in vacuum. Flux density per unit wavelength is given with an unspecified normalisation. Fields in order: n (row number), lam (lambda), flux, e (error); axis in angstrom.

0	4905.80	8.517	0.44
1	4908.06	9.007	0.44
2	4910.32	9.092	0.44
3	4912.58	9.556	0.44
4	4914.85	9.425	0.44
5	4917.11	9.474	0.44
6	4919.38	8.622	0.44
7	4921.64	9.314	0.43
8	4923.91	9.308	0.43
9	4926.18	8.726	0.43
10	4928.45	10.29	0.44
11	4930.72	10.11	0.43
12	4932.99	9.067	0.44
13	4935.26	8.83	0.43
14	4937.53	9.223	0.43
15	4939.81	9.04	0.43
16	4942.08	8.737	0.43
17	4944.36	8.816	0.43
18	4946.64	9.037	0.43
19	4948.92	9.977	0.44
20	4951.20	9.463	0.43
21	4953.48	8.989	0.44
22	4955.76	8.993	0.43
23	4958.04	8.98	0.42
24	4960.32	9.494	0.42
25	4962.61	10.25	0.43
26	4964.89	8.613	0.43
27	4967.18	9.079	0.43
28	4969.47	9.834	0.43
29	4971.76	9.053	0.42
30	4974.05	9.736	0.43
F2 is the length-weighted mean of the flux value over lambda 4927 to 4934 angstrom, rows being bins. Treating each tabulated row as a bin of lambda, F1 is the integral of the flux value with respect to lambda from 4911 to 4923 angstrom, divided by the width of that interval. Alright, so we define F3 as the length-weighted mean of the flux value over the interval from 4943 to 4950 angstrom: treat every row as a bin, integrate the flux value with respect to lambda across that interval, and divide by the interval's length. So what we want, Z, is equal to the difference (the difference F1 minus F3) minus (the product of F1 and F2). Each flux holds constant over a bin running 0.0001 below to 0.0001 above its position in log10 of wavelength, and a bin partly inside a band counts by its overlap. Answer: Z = -91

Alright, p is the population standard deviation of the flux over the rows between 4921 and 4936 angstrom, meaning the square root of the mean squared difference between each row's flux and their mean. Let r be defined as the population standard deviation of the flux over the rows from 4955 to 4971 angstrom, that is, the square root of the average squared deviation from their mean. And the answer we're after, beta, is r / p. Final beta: 0.94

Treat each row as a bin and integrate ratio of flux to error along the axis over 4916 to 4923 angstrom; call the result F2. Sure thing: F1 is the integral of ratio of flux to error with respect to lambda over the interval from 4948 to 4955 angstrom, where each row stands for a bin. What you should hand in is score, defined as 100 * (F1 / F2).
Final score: 103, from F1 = 151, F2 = 147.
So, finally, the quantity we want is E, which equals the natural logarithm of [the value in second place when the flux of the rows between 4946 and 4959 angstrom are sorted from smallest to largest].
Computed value 2.20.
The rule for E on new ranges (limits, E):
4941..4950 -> 2.18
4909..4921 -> 2.21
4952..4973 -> 2.19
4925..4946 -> 2.17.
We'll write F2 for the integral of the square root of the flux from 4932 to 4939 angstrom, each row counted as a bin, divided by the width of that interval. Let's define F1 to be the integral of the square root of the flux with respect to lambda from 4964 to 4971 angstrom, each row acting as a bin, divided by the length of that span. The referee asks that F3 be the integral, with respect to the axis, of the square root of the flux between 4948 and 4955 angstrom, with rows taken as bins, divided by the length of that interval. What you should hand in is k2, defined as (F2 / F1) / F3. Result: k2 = 0.323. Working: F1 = 3.03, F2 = 3.006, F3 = 3.07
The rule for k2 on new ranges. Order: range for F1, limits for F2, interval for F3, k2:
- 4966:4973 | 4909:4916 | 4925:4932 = 0.322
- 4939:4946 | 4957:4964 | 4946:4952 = 0.336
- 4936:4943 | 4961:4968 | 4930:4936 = 0.333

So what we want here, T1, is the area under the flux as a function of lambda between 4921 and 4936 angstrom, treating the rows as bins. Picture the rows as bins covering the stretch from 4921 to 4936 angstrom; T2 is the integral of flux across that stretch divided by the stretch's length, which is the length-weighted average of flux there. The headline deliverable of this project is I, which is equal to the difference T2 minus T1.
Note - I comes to -132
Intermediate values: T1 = 141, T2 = 9.39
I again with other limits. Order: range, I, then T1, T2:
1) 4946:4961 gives -130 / 139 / 9.28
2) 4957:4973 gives -140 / 149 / 9.33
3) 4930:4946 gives -136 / 145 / 9.09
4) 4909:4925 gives -139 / 148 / 9.25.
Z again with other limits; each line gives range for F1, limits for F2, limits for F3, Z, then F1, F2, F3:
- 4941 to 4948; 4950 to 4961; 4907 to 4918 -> -82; 8.89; 9.18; 9.31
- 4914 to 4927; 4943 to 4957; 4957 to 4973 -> -84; 9.15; 9.20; 9.33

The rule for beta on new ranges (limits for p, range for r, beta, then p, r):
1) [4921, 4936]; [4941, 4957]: 0.72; 0.560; 0.40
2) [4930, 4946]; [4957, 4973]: 1.20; 0.435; 0.52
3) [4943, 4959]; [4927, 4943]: 1.53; 0.374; 0.57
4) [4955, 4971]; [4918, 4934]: 1.13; 0.526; 0.59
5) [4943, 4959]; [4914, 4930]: 1.36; 0.374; 0.51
